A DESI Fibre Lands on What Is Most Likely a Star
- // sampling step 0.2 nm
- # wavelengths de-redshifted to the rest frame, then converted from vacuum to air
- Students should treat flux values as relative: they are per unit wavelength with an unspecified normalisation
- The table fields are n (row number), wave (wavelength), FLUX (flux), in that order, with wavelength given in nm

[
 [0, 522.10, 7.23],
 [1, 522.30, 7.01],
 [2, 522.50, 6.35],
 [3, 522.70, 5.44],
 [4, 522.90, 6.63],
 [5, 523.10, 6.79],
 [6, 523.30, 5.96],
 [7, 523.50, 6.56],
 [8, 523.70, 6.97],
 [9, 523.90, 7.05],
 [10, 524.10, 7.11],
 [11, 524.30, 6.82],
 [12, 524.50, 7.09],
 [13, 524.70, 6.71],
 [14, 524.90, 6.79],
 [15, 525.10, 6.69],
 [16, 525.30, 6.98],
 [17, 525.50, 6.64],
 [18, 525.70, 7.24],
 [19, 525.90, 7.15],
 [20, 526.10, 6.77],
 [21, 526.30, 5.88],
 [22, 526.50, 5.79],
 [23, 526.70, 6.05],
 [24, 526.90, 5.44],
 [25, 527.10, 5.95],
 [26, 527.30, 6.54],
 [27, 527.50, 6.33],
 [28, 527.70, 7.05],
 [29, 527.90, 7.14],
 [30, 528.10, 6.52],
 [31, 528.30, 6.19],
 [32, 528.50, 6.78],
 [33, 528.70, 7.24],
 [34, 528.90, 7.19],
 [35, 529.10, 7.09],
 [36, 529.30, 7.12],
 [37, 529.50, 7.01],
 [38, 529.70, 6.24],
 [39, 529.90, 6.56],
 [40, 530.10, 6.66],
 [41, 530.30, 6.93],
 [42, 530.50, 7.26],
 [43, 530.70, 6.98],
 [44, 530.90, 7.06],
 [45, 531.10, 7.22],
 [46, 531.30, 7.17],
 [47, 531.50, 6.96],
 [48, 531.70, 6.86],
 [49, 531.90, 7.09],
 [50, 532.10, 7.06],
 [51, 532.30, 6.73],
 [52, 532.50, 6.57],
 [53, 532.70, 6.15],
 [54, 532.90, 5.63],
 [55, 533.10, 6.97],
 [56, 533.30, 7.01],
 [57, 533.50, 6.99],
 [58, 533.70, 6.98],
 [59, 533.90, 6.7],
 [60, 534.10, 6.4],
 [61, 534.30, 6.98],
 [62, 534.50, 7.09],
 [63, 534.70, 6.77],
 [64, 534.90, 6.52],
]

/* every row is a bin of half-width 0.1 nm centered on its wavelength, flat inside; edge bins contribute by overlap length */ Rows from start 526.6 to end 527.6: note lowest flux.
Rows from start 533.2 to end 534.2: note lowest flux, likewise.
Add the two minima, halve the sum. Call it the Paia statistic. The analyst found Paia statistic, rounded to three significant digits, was 5.92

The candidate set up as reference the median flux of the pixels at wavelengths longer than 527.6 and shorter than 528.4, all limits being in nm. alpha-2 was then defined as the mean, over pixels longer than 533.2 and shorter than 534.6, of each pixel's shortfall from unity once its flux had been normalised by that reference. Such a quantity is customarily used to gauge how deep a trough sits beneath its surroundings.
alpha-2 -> -0.01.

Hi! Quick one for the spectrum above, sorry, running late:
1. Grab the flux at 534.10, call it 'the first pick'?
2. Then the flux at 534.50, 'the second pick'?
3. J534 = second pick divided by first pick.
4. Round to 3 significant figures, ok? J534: 1.11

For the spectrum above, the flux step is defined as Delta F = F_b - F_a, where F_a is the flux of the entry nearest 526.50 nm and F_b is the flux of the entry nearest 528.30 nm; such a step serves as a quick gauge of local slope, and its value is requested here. 0.4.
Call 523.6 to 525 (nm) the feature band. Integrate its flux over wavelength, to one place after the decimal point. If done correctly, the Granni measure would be 9.7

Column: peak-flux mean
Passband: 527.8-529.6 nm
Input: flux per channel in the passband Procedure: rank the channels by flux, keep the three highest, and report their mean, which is 7.2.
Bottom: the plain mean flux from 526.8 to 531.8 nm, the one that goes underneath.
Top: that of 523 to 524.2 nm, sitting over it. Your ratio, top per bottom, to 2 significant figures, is 0.99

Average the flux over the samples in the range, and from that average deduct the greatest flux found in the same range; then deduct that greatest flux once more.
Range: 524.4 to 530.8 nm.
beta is -7.83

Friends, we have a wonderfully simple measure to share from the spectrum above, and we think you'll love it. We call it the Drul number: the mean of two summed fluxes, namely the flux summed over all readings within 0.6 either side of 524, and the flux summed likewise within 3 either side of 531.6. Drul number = 124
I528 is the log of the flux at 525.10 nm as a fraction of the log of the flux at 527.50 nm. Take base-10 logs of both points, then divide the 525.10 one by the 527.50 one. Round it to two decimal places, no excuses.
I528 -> 1.03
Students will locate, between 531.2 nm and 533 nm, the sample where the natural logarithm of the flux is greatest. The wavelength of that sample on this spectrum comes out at 531.30 nm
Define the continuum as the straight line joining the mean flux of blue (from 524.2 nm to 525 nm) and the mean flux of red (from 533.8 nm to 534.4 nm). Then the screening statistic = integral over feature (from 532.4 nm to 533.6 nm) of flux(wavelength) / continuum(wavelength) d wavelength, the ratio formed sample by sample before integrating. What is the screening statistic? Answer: 1.17 nm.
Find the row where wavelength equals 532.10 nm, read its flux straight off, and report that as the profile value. 7.06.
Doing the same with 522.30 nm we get 7.01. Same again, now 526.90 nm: 5.44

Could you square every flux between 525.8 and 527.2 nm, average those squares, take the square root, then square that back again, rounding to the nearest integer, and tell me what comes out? 38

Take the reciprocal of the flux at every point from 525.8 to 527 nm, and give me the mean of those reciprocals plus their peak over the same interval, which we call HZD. 0.347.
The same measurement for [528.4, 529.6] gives 0.289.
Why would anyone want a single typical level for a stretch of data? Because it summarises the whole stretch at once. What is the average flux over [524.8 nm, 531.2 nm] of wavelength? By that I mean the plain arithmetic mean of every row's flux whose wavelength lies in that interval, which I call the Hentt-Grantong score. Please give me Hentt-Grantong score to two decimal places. 6.70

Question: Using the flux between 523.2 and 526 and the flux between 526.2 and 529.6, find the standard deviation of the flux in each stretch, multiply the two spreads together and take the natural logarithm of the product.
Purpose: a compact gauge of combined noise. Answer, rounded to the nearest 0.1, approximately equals -1.7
